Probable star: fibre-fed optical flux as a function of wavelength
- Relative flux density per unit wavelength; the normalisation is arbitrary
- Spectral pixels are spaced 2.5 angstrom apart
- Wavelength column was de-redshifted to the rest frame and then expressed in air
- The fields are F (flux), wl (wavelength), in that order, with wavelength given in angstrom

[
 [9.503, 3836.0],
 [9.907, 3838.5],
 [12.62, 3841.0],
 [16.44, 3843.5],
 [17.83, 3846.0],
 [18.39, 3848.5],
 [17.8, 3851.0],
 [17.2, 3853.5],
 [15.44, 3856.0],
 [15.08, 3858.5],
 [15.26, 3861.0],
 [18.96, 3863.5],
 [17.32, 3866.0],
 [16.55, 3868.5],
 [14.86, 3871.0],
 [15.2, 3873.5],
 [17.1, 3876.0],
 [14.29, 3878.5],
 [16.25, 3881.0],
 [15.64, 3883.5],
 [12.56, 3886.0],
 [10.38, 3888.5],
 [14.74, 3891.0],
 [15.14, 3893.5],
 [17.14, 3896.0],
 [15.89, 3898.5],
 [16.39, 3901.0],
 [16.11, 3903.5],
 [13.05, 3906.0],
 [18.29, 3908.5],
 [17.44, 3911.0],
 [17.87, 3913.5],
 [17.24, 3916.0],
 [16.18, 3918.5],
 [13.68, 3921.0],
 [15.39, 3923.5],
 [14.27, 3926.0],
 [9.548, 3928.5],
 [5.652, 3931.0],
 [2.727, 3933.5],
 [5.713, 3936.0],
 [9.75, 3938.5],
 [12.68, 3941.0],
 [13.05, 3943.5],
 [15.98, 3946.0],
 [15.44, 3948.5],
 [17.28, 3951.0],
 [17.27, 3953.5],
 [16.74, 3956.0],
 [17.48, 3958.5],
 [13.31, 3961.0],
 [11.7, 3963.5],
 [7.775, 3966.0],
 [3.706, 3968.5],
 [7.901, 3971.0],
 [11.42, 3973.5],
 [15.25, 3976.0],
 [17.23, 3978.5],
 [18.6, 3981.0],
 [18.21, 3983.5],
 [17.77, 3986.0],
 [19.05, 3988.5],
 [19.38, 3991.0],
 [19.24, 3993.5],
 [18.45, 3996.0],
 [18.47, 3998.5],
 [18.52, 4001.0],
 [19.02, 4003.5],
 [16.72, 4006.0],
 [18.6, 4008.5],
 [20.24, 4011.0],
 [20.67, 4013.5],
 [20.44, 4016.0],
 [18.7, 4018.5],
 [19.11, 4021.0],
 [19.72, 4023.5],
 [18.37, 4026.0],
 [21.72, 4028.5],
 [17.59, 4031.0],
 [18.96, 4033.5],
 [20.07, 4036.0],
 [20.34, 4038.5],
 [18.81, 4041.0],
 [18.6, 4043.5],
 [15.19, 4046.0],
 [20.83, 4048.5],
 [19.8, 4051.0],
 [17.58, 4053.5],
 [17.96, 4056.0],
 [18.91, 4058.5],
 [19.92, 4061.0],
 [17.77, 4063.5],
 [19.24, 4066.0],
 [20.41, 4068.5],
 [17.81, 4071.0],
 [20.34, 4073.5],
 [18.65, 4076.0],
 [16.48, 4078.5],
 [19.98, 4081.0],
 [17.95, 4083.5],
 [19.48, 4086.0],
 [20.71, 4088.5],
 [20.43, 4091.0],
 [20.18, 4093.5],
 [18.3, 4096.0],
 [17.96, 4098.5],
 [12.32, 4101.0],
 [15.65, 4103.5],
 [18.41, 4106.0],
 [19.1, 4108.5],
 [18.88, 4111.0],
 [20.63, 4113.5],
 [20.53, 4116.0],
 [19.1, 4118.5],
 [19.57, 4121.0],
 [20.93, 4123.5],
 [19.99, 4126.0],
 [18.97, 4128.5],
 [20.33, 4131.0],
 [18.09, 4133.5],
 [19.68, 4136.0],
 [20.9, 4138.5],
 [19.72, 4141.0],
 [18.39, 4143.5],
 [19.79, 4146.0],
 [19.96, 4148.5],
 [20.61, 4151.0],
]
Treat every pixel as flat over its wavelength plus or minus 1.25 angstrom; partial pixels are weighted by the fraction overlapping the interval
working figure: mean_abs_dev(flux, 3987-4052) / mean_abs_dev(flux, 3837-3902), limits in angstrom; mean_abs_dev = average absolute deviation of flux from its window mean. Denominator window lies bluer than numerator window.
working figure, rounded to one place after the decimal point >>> 0.6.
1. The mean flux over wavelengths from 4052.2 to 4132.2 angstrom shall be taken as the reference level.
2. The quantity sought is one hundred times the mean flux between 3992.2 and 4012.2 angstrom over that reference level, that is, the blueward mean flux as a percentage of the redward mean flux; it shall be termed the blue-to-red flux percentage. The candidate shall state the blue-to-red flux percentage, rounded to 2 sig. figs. 99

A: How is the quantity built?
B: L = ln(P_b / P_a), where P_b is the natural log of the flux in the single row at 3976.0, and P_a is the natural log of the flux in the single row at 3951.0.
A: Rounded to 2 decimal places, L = -0.04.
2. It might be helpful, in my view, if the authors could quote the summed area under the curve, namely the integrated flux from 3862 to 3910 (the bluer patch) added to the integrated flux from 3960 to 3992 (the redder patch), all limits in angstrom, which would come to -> 1193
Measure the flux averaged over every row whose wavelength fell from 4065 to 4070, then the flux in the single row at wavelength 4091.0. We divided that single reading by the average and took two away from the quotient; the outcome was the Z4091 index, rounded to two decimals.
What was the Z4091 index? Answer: -0.97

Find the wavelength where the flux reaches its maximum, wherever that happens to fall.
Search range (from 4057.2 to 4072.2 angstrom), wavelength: 4068.5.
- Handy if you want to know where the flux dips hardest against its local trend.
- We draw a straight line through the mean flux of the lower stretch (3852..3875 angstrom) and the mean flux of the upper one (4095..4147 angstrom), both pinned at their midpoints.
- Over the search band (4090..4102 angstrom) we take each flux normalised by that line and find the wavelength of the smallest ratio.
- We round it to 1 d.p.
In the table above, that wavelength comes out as 4101.0 angstrom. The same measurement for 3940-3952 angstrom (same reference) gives 3941.0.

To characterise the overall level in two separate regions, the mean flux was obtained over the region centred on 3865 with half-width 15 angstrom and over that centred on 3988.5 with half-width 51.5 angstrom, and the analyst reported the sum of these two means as 32.9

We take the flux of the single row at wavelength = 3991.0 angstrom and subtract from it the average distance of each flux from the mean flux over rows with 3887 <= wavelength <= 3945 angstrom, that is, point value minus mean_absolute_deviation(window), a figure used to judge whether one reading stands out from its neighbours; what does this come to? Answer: 16.1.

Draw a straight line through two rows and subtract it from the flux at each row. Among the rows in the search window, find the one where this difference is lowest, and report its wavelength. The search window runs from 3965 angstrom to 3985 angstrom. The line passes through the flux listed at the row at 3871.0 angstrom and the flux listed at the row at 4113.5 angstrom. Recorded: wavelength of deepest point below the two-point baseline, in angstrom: 3968.5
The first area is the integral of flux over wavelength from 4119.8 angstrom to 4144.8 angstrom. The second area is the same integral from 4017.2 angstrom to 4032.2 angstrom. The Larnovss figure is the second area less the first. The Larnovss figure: -203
